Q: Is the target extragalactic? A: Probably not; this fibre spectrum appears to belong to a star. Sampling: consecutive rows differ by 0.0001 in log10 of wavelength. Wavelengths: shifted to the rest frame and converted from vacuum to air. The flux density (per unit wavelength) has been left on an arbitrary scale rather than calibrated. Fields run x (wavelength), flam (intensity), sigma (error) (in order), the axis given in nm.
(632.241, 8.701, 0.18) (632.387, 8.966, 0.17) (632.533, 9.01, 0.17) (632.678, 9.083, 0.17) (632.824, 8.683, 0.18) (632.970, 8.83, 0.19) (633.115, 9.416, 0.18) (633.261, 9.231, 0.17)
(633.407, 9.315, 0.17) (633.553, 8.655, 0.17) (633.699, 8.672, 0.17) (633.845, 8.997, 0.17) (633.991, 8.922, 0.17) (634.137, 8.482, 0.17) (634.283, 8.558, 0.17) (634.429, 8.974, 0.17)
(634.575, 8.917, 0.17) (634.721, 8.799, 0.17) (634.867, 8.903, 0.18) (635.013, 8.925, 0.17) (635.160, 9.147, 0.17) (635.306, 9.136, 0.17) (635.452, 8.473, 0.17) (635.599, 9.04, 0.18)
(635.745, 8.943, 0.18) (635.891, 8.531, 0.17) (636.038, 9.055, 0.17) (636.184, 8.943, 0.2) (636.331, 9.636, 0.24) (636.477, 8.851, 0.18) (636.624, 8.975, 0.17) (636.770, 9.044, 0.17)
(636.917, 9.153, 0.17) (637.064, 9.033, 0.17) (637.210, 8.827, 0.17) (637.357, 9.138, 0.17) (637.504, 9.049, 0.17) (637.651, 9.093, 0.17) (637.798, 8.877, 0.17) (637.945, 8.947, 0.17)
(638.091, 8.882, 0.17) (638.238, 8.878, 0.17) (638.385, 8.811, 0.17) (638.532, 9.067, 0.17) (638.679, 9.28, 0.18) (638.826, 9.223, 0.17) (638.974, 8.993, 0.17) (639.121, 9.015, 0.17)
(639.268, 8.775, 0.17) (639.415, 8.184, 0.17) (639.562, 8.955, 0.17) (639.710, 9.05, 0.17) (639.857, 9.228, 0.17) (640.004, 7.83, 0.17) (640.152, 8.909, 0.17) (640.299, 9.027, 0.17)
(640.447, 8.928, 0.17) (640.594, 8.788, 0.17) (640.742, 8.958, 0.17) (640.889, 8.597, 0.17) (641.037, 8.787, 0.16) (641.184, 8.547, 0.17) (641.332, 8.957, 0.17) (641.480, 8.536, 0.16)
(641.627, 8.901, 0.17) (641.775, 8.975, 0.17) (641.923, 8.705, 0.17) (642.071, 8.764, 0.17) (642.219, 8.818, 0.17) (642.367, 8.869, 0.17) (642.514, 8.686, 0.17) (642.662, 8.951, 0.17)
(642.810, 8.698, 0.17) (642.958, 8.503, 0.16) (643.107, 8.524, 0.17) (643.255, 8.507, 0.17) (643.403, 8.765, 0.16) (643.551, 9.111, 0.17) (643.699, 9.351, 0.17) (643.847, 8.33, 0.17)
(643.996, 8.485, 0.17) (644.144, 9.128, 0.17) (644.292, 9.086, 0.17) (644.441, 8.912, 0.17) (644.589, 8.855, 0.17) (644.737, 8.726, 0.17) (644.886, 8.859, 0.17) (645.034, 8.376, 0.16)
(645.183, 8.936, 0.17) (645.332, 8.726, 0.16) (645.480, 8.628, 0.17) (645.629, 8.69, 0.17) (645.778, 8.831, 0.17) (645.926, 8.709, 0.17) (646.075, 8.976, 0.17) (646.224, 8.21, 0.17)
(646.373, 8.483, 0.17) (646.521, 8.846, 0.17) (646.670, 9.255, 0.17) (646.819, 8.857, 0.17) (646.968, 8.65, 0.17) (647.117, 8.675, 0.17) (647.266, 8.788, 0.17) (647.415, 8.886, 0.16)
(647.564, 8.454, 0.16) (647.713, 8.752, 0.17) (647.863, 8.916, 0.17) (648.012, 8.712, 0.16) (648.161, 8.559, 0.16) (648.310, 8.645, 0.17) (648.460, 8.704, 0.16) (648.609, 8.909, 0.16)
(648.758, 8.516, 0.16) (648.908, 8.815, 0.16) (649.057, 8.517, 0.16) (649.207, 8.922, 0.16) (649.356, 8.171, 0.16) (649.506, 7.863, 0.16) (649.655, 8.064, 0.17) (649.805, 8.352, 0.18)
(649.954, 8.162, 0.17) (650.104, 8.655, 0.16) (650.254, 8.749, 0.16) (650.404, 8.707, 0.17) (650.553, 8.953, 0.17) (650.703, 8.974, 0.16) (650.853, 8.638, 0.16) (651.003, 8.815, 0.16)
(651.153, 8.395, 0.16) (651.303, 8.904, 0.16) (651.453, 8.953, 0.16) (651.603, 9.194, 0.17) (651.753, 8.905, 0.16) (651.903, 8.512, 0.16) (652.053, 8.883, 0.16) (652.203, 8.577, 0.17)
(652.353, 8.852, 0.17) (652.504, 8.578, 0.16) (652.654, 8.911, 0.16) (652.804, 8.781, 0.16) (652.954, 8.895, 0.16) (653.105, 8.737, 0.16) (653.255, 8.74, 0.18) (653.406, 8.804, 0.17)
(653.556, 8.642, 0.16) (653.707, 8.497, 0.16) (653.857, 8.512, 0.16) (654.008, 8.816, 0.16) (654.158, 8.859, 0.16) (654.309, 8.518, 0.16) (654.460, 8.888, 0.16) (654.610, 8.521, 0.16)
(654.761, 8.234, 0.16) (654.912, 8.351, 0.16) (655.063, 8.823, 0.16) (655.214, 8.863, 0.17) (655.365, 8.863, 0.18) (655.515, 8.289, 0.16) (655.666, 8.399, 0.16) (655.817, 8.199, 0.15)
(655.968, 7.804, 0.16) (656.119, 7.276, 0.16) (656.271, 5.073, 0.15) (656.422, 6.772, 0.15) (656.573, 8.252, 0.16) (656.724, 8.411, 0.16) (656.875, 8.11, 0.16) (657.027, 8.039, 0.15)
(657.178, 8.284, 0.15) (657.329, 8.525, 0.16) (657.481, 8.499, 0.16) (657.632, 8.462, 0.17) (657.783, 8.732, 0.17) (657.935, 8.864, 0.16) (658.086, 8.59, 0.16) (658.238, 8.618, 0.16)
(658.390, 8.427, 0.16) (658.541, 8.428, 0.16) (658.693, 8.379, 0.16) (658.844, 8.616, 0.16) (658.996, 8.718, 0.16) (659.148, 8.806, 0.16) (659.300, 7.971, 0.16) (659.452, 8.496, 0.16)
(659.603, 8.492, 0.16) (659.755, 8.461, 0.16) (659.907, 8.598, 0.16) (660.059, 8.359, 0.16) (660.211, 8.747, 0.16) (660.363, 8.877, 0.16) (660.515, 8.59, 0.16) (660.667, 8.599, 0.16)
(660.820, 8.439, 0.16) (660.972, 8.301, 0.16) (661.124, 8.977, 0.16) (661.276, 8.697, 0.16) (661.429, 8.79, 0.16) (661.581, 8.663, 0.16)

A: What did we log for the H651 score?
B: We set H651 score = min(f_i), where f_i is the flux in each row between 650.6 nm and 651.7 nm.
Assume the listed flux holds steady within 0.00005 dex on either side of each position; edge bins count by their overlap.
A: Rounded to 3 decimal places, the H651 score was 8.395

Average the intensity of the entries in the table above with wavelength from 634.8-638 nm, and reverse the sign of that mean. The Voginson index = -8.99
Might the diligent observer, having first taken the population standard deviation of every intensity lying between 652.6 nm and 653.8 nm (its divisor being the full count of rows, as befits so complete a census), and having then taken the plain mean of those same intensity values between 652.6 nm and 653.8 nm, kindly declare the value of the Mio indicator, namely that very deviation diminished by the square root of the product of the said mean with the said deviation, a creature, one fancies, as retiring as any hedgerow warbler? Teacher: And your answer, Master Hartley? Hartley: -0.92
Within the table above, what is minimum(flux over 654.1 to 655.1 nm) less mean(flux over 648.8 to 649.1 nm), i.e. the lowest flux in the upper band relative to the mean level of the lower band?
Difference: -0.4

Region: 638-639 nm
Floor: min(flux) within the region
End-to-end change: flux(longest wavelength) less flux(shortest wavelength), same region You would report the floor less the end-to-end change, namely 8.70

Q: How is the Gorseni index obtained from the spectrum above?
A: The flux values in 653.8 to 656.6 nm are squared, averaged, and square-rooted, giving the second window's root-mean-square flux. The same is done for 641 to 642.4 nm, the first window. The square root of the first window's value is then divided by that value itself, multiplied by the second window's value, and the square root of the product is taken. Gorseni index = 1.67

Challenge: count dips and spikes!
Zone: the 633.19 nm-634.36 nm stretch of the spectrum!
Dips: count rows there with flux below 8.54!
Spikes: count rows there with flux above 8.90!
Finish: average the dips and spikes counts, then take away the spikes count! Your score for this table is -1.5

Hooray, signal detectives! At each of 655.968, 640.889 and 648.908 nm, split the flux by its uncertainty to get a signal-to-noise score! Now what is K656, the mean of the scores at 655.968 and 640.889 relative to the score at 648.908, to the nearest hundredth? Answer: 0.90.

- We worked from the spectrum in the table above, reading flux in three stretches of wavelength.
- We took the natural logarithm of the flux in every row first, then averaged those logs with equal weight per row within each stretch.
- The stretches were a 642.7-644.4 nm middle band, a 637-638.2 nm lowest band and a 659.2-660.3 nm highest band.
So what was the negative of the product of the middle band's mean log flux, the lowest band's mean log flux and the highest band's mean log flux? -10.2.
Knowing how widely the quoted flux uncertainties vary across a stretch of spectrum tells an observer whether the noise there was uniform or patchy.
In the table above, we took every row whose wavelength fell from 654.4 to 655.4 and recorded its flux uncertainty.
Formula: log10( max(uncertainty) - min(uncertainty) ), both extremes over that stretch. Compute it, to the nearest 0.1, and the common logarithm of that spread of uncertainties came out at -1.7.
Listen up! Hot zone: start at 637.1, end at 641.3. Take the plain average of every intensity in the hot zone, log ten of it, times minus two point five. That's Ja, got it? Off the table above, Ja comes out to -2.37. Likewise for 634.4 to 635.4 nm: -2.38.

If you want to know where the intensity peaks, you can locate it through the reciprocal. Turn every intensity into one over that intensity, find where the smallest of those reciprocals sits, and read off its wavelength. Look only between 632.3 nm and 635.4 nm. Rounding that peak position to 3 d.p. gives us 633.115 nm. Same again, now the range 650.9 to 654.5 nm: 651.603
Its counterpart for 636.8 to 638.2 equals 636.917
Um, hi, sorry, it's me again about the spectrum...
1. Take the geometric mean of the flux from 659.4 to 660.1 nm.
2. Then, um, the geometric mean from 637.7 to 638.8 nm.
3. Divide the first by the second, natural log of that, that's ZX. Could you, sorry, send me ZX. -0.06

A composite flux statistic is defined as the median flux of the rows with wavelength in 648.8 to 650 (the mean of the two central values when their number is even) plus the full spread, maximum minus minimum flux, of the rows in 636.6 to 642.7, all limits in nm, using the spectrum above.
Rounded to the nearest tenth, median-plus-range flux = 9.7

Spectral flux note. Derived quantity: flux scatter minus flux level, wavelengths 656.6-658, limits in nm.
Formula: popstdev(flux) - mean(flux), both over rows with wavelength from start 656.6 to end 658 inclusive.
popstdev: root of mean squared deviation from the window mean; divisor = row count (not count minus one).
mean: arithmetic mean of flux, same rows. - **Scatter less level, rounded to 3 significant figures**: -8.18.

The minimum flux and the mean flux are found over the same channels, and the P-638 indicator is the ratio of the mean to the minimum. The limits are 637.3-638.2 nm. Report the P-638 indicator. 1.01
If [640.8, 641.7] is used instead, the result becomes 1.02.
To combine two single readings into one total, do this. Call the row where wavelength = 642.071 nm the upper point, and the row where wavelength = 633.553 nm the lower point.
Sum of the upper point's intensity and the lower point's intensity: 17.4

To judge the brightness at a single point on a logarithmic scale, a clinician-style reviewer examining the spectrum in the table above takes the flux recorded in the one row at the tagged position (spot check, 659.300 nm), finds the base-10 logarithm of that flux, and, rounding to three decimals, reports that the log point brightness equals 0.902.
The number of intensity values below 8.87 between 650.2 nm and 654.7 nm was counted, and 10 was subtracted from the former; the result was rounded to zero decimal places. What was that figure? 10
